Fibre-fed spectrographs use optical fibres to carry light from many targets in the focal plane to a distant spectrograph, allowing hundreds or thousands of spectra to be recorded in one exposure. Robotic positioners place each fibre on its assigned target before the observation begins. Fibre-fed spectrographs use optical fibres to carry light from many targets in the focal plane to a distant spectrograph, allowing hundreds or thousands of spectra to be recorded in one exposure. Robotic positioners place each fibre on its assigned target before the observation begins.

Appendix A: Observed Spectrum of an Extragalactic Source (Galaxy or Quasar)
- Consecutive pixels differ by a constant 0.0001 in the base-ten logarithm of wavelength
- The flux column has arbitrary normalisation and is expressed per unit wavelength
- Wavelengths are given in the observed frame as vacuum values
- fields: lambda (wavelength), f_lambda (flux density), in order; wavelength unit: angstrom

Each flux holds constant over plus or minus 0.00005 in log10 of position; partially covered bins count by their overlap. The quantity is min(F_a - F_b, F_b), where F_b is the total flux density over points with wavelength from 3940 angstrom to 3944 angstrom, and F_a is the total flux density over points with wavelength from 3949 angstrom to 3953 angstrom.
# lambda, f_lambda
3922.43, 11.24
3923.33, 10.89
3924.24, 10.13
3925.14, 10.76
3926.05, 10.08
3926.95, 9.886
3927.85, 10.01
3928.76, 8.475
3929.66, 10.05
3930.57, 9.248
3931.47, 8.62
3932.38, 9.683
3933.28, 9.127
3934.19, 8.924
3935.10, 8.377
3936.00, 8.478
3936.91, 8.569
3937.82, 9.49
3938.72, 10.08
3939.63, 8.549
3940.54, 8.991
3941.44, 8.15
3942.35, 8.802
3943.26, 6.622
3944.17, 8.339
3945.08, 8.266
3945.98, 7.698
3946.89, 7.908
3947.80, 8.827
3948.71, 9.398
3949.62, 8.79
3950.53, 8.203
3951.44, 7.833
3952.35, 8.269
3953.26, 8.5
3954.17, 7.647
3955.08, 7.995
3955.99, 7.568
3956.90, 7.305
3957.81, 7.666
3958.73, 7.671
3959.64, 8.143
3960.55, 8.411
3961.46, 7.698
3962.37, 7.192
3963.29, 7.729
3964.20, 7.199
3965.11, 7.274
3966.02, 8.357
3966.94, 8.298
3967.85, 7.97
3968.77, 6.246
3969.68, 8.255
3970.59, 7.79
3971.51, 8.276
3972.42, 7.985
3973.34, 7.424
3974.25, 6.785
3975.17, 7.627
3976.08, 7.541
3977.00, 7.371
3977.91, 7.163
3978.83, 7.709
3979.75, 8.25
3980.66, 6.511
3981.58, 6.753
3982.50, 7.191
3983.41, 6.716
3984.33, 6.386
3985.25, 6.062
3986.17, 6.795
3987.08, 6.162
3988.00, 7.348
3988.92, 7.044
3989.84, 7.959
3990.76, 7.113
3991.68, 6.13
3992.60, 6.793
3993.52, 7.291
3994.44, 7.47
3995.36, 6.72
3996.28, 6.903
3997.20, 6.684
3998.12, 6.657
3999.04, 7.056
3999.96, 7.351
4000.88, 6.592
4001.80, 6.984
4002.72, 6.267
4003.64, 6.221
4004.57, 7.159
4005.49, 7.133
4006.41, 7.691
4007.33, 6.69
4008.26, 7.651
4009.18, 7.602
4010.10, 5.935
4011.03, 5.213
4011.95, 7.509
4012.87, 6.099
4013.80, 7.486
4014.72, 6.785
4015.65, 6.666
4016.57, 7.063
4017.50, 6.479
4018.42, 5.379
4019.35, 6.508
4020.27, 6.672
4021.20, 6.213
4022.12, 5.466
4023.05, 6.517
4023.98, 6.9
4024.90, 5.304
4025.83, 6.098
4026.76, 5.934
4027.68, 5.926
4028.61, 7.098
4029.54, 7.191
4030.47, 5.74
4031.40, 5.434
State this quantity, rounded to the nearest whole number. 1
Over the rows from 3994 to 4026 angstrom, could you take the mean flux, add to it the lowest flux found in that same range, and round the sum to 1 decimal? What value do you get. 11.9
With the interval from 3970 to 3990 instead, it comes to 13.3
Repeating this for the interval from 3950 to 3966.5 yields 15.0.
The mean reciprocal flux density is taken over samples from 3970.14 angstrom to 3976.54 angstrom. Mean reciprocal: 0.131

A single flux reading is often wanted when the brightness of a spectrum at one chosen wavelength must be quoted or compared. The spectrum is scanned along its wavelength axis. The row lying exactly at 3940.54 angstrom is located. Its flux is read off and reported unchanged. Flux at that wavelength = 8.991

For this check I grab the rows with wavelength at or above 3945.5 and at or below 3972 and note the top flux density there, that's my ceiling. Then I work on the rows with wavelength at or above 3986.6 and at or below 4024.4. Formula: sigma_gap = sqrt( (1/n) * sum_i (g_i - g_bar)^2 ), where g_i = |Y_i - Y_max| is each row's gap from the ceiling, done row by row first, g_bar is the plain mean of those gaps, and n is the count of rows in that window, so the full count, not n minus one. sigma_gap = 0.63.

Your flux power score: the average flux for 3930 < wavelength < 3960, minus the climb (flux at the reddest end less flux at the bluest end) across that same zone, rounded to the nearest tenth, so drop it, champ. 9.5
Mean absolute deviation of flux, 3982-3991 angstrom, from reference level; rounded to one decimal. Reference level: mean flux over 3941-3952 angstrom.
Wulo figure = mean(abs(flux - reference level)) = 1.4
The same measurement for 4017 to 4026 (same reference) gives 2.1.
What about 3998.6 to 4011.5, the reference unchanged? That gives 1.4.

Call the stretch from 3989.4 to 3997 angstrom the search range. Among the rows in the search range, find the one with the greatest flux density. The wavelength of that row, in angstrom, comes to 3989.84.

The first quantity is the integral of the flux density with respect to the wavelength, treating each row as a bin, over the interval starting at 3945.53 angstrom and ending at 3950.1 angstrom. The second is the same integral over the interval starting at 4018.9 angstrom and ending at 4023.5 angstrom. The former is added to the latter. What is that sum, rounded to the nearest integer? 68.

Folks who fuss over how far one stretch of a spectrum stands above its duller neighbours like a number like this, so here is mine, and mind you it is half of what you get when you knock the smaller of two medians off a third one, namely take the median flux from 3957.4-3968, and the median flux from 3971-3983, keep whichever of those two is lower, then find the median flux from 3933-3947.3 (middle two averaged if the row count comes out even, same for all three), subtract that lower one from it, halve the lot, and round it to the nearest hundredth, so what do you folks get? 0.54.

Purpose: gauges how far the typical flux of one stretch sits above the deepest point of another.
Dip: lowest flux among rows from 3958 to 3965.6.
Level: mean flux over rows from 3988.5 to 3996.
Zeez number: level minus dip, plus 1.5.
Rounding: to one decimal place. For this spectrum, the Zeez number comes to 1.4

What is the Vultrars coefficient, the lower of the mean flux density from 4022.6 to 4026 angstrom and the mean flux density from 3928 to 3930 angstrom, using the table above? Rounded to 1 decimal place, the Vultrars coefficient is 6.2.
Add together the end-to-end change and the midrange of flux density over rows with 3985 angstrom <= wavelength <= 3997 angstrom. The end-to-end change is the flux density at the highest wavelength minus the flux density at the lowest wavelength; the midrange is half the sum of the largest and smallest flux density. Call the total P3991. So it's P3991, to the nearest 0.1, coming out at 7.9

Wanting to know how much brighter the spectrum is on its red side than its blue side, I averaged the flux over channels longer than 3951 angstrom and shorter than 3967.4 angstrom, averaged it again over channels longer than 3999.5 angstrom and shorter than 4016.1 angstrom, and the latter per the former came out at 0.87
